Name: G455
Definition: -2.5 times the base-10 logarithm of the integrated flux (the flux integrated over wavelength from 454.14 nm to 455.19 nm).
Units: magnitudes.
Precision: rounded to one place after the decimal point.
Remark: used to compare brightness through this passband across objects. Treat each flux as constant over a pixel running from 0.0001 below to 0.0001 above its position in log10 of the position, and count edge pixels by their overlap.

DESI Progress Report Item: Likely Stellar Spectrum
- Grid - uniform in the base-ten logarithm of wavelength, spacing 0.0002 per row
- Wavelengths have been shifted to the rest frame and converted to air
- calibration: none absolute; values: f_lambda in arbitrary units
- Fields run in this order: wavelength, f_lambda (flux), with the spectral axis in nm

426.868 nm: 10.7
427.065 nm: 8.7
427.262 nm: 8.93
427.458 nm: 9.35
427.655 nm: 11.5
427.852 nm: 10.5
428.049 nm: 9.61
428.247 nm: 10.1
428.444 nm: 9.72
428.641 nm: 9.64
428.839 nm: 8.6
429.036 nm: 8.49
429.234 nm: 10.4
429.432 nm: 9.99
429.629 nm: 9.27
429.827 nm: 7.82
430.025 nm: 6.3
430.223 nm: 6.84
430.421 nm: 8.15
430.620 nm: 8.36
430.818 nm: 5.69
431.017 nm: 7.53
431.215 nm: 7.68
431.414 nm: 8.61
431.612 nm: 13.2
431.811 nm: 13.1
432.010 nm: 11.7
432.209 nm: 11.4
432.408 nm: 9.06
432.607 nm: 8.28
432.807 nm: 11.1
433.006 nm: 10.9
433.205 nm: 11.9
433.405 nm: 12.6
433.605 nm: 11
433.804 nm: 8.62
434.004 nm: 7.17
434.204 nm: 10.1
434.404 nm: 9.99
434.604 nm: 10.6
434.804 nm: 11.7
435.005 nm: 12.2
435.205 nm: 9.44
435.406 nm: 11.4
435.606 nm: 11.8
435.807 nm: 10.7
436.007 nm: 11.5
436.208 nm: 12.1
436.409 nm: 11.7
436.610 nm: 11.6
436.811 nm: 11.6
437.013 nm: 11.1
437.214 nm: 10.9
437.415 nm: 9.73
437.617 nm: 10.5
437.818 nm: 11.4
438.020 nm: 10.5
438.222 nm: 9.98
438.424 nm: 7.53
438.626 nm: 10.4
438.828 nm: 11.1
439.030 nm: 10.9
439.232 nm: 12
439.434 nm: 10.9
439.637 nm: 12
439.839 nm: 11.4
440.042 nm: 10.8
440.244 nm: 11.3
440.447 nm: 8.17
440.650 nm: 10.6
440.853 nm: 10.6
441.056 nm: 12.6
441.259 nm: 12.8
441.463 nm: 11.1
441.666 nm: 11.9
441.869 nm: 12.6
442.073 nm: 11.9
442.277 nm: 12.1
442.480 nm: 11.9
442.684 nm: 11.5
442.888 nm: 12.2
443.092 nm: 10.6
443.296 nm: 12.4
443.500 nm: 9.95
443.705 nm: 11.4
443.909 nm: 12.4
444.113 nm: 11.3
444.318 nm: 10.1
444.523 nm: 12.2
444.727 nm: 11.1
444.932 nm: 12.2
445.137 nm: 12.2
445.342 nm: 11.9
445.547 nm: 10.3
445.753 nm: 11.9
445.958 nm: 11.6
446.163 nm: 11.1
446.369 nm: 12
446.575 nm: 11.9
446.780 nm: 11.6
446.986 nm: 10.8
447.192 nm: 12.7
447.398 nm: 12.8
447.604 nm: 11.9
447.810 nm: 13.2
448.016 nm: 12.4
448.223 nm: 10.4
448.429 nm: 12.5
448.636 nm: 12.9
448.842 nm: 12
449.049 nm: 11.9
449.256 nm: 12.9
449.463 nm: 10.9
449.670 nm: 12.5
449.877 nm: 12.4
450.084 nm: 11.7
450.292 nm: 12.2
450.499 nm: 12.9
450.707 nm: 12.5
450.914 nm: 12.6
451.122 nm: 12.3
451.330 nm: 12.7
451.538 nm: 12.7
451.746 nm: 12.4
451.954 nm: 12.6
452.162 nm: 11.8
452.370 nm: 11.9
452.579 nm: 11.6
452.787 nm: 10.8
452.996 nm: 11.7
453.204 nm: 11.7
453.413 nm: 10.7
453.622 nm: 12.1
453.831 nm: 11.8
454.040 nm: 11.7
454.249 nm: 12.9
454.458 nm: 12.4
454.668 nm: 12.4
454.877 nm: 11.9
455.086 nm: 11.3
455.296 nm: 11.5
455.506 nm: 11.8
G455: -2.8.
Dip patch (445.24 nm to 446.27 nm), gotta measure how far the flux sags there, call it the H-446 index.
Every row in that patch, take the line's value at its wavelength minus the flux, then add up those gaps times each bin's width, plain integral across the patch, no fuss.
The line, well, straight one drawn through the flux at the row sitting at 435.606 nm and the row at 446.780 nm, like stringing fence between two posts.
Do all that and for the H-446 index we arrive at 0.3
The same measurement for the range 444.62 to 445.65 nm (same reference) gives 0.1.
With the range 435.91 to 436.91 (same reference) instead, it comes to 0.1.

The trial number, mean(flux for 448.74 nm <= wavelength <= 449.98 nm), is 12.1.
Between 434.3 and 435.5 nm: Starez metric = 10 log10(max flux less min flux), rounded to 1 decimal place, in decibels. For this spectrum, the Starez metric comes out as 4.4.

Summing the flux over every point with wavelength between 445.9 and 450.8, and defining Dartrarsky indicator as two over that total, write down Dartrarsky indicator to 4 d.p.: 0.0069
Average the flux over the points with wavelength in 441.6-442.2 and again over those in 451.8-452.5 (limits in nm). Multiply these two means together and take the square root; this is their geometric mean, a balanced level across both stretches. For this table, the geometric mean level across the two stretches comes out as 12.1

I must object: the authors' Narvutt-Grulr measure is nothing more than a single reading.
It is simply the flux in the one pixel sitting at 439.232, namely 12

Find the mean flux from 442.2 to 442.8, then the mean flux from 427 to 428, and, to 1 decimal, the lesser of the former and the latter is 9.8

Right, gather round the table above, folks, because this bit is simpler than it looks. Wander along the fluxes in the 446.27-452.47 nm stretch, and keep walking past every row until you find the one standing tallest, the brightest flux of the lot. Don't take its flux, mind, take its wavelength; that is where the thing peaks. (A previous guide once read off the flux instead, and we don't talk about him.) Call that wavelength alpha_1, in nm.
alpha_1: 447.810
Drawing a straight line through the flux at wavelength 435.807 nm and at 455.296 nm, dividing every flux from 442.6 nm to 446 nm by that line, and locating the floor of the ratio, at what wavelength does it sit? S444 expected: 443.500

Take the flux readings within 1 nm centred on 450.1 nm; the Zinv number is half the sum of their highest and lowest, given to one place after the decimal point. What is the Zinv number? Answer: 12.3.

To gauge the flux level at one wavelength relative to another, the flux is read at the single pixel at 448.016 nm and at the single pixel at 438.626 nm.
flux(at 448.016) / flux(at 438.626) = 1.19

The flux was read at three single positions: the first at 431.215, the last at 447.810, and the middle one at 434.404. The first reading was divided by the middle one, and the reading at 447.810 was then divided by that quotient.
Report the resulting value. 17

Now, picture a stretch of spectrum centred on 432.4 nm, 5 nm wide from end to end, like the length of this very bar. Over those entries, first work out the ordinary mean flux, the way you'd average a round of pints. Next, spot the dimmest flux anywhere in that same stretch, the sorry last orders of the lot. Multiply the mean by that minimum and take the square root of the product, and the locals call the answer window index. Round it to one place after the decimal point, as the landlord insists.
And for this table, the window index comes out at 7.4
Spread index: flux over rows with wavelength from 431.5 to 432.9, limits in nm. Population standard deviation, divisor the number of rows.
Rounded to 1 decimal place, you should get 1.7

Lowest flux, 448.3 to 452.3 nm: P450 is 10.9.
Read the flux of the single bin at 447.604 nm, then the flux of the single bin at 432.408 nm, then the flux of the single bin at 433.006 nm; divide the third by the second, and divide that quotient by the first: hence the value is 0.101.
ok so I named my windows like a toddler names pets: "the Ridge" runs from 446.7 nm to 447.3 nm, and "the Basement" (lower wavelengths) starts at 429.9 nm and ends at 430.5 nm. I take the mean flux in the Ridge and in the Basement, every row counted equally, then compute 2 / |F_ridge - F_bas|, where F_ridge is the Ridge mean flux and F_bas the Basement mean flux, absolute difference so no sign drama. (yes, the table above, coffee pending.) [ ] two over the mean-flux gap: 0.4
